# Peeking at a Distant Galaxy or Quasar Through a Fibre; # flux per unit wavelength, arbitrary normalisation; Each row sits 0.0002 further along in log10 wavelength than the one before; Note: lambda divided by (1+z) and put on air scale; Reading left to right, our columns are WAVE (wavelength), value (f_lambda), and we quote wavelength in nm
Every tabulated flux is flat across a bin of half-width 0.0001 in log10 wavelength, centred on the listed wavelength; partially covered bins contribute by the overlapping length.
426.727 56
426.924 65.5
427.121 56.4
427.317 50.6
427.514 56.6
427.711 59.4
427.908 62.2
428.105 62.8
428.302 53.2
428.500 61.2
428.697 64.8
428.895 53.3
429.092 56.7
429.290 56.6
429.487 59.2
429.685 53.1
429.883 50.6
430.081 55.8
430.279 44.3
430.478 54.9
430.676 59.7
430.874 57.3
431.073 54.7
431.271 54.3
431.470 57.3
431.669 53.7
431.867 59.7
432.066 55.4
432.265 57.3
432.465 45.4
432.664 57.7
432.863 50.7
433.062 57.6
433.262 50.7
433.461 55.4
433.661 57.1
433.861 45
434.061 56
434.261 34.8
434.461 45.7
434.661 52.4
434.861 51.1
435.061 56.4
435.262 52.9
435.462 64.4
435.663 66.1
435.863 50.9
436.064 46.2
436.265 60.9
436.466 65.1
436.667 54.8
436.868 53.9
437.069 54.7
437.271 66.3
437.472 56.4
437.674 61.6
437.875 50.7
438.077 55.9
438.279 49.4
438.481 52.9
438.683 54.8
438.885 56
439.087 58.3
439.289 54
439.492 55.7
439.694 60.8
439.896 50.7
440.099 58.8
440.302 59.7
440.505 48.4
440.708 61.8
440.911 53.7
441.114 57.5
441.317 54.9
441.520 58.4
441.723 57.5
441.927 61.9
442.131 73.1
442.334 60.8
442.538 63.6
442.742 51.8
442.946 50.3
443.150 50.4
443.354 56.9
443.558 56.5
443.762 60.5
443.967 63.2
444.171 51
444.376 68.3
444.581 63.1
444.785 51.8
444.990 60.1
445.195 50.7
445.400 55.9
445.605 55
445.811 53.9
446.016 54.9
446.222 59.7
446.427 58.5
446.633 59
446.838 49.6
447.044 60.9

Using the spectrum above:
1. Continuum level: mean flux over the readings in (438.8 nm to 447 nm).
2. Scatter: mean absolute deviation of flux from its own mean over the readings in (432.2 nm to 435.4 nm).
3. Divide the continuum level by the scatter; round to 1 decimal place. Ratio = 12.0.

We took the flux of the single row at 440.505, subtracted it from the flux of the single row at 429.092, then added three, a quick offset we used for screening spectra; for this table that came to 11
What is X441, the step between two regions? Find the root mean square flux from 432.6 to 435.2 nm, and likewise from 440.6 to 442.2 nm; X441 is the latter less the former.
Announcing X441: 8.1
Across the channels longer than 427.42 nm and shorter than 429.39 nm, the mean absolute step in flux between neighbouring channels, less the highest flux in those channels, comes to -60.1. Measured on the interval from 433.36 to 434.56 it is -45.7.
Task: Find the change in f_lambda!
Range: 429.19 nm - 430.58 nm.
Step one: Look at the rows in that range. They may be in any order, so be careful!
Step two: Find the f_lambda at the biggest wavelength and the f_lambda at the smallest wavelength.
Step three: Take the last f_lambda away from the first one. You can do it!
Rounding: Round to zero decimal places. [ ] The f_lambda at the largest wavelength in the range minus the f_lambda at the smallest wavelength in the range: -2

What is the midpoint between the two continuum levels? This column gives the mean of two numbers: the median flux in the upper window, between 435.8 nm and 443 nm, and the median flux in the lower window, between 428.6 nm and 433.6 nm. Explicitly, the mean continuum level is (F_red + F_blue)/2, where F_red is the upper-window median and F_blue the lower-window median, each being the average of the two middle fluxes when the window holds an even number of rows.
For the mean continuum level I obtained 55.7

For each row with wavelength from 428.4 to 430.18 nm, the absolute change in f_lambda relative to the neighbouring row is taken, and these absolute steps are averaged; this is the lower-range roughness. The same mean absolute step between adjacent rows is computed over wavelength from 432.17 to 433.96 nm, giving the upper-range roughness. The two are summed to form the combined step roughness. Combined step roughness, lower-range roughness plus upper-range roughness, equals 12.3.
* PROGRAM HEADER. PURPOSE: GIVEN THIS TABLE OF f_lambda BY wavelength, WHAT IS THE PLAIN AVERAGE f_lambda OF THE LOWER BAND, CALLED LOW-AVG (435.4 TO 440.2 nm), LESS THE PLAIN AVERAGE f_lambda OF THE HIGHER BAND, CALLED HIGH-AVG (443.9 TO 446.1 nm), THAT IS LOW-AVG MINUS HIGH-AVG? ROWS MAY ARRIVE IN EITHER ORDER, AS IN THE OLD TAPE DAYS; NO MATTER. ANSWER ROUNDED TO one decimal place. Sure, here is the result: -0.4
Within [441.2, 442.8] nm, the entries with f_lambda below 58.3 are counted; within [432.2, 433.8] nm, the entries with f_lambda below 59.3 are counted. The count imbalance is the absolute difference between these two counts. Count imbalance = 5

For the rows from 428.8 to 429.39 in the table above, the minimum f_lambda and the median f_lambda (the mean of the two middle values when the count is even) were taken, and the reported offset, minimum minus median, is -3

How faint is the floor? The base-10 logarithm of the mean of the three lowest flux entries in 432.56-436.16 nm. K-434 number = 1.62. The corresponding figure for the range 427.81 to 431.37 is 1.69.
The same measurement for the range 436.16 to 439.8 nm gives 1.71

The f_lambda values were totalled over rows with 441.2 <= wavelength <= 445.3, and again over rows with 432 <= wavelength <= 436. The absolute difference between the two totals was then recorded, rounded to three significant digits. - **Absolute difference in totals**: 102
